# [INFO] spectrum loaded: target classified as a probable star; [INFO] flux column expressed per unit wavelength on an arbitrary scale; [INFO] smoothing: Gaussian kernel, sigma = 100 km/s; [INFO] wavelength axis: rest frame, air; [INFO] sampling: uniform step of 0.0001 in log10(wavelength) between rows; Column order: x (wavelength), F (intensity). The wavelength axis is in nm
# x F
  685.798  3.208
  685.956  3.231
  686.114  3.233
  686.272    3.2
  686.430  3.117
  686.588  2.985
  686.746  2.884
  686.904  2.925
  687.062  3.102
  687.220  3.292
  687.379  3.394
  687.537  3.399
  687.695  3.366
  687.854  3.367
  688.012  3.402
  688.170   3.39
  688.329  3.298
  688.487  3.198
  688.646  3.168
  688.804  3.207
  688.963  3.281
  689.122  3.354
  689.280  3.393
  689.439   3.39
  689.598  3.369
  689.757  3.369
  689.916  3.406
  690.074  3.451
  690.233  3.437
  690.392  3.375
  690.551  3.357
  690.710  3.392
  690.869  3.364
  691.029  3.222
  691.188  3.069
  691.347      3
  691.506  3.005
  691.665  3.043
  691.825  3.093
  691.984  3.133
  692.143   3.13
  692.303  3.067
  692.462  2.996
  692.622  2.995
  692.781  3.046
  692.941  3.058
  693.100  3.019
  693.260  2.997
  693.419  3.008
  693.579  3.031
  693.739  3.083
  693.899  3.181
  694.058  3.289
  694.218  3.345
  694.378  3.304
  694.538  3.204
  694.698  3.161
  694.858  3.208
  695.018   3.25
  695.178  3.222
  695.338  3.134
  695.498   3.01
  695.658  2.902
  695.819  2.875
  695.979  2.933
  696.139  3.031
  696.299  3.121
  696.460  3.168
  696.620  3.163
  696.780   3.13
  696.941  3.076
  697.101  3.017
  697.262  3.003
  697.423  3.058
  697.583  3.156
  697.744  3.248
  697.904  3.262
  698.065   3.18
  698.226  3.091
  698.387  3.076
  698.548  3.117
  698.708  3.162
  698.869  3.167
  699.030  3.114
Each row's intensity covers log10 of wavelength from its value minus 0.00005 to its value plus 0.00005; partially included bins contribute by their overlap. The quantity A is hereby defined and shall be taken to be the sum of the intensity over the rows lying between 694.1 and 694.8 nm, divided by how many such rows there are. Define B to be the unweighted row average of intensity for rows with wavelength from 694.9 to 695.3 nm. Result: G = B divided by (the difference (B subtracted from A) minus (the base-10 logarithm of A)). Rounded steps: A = 3.25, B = 3.24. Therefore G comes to -6.5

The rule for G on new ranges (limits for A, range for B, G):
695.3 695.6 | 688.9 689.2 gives -4.5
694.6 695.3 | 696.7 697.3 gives -8.7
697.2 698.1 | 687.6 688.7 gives -5.0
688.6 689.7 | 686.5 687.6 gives -8.9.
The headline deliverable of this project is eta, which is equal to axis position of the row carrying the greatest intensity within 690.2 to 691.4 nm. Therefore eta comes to 690.233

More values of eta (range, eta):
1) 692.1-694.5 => 694.218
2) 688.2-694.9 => 690.074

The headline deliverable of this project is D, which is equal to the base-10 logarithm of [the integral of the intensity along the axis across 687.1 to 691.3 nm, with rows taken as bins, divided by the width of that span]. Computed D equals 0.522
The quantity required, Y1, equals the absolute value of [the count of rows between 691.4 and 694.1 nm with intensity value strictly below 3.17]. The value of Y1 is 15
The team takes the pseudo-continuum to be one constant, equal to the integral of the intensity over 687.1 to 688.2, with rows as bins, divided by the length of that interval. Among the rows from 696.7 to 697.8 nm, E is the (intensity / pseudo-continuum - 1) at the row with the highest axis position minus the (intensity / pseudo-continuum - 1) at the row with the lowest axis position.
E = 0.04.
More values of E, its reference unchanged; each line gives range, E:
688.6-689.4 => 0.07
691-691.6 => -0.06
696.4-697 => -0.03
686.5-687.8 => 0.11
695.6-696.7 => 0.08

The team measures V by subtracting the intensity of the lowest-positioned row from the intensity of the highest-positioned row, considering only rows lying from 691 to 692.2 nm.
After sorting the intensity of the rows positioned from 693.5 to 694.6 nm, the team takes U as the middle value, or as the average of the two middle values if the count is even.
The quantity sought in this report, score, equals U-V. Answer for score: 3.3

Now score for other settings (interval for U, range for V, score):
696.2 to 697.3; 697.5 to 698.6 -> 3.2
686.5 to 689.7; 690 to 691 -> 3.4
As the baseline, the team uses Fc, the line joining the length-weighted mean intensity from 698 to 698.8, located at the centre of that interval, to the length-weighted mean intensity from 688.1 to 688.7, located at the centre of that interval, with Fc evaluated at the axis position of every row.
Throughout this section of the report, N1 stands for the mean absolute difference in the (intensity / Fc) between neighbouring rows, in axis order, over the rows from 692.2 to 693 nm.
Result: 0.011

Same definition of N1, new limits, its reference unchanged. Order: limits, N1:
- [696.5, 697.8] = 0.018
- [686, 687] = 0.023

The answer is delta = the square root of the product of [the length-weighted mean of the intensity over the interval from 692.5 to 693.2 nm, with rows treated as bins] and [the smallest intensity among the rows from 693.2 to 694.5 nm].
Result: 3.01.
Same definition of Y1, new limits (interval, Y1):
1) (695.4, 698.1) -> 14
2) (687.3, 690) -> 1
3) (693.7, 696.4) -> 9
